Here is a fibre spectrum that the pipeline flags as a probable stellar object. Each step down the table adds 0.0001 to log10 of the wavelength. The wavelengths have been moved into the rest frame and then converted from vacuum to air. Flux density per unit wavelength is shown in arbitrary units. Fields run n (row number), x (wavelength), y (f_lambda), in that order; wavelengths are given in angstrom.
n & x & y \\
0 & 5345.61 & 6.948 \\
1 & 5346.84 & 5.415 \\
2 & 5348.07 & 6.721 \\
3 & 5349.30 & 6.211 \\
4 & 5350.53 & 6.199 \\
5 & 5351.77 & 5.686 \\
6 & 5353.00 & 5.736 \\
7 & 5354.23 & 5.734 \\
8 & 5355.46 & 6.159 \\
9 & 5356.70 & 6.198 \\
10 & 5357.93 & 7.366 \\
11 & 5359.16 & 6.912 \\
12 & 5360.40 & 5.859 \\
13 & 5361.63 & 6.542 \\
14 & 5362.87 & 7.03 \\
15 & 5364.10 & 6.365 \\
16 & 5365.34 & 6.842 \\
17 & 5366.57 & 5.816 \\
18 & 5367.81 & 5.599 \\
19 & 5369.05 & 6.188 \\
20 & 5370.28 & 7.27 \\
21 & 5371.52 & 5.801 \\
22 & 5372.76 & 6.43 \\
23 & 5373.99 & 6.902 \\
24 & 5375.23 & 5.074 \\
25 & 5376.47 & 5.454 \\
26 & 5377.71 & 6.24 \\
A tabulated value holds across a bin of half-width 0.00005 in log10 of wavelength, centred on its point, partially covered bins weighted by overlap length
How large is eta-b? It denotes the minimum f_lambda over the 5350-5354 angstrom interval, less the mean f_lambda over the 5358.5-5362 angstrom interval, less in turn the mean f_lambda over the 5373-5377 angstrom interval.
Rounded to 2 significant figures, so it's -6.6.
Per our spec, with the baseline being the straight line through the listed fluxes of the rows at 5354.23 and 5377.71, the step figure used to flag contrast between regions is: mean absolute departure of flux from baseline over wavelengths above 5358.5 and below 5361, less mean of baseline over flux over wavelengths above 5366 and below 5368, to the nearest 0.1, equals -0.5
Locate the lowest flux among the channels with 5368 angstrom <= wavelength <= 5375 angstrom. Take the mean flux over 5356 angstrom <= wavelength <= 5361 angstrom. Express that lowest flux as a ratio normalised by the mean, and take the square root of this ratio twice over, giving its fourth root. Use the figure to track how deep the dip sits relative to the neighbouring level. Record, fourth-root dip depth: 0.969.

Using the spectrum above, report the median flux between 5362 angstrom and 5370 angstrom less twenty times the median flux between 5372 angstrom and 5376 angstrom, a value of -122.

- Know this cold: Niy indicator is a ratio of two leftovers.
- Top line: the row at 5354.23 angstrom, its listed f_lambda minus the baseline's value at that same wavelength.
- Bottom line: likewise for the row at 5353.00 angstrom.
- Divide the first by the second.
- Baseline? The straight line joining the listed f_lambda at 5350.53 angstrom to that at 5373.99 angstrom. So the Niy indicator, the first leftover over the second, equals 1.1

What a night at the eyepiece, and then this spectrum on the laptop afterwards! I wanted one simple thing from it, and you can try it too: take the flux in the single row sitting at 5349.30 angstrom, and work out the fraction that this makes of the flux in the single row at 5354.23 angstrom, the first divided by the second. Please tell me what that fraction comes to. 1.08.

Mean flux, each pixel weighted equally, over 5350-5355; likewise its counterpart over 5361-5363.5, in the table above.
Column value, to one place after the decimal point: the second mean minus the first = 0.9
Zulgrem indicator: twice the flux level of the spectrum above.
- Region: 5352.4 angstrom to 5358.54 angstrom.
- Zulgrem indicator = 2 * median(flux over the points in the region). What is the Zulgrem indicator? 12.3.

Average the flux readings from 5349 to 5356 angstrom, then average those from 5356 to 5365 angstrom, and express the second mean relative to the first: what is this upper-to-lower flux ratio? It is 1.11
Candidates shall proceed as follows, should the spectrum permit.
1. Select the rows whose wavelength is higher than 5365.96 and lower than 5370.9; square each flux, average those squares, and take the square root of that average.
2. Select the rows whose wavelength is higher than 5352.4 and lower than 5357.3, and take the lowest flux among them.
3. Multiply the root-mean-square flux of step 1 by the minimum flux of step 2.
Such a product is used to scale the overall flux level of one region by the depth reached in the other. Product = 35.8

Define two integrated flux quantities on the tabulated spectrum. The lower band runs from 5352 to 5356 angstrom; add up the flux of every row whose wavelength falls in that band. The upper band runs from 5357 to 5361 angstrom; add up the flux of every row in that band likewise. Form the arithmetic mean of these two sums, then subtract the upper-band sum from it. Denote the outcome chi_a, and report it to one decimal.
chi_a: -1.3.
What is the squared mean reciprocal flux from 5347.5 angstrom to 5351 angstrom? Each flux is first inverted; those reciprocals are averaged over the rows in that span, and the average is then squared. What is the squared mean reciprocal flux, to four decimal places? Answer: 0.0247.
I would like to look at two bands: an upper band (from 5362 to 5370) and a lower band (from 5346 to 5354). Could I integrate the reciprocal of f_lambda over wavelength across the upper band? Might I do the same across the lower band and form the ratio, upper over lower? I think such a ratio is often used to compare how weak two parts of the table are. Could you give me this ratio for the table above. 0.95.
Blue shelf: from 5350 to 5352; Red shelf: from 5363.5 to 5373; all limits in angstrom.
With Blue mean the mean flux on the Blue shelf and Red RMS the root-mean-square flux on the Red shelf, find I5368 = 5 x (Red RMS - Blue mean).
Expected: 1.8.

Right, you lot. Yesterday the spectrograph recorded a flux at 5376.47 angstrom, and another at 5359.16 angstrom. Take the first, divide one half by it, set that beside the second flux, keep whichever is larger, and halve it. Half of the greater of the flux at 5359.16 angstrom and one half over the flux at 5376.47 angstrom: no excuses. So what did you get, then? 3.46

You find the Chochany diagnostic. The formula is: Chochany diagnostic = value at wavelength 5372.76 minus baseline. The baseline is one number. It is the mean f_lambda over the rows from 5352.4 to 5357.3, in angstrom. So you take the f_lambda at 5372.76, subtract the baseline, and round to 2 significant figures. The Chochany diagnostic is 0.47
